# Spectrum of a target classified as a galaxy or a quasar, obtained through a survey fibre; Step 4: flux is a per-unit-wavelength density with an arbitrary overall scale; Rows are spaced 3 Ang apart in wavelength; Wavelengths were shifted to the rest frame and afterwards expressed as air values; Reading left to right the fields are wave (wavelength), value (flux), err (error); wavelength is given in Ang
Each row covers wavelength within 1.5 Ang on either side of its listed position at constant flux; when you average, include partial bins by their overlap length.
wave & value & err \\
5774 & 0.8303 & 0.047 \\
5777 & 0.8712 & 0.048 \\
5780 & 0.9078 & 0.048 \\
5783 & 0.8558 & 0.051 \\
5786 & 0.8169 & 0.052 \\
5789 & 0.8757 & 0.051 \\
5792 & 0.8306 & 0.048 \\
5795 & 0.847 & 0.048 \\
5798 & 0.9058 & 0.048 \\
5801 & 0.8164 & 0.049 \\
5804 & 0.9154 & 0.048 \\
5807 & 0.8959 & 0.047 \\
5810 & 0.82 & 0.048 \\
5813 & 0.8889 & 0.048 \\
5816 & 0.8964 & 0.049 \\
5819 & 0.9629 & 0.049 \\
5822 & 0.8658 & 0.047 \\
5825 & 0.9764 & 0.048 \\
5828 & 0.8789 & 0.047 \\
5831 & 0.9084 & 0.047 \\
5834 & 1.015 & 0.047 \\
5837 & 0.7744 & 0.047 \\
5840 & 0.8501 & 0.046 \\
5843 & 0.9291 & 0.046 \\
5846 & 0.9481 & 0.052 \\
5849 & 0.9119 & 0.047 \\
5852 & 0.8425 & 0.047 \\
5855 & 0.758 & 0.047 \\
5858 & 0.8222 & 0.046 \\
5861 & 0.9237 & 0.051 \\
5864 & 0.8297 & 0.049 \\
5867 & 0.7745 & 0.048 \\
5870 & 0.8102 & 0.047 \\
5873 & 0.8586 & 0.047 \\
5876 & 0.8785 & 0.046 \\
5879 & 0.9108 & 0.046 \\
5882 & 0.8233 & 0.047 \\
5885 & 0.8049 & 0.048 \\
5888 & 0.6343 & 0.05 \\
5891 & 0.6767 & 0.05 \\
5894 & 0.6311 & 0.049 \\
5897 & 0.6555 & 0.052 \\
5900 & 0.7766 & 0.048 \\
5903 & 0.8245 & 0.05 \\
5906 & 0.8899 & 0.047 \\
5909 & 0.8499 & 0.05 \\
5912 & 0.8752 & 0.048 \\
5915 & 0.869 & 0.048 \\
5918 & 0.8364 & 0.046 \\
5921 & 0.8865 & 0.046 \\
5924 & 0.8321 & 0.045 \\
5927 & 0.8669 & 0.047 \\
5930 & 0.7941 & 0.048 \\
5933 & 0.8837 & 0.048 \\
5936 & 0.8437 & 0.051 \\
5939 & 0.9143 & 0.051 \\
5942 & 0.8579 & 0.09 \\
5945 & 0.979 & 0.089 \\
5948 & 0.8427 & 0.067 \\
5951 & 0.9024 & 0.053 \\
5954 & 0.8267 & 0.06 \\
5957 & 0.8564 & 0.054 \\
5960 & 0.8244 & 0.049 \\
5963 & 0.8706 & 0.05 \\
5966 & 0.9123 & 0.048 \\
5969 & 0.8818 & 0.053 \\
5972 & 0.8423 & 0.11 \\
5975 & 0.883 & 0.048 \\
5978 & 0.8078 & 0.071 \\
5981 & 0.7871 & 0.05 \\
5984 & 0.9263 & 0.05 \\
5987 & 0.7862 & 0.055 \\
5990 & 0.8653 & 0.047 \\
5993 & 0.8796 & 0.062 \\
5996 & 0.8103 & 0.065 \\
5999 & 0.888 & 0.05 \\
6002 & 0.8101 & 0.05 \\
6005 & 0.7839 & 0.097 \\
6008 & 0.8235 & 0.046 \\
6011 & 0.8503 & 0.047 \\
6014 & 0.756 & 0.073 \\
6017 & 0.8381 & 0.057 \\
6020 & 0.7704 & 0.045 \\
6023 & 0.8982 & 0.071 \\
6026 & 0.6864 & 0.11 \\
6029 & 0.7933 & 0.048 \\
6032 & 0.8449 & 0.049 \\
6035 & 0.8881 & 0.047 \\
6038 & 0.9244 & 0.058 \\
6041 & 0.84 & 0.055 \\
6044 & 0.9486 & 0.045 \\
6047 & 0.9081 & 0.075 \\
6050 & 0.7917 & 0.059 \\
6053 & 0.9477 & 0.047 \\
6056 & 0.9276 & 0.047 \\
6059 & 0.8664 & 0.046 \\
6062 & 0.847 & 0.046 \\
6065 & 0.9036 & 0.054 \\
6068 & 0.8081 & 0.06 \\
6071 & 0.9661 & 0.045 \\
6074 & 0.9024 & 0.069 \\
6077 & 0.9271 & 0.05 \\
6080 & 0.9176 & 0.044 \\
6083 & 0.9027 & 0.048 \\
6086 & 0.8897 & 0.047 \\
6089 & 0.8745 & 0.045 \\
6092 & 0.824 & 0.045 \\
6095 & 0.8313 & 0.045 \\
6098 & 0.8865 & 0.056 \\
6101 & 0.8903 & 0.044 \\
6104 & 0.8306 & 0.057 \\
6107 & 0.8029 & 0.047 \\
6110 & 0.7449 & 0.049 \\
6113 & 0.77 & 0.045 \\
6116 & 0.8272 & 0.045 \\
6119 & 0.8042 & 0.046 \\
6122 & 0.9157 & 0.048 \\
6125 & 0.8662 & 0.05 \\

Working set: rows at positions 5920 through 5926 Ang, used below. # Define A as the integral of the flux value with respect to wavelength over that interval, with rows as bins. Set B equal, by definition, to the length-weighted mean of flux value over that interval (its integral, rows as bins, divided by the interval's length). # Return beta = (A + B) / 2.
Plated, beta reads 3.00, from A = 5.15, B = 0.858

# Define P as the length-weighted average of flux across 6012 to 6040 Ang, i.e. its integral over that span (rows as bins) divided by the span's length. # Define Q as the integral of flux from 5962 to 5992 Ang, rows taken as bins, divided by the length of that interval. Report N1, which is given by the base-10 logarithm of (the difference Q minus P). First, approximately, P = 0.823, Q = 0.86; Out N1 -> -1.48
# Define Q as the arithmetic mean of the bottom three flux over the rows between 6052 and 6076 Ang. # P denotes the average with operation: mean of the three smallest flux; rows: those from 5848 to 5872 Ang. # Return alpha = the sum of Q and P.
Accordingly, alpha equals 1.62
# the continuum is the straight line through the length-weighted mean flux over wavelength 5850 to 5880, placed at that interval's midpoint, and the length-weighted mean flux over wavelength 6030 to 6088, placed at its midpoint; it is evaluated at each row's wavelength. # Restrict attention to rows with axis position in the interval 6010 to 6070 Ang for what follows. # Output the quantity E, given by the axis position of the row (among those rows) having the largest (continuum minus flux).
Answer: 6026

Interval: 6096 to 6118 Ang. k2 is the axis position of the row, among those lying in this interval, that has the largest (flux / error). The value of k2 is 6101 Ang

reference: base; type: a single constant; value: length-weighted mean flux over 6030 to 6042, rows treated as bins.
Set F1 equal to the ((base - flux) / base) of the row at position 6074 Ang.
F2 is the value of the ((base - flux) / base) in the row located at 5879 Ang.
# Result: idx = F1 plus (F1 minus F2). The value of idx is -0.02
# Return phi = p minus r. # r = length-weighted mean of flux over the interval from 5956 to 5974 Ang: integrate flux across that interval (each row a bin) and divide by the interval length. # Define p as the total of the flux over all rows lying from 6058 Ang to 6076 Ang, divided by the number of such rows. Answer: 0.02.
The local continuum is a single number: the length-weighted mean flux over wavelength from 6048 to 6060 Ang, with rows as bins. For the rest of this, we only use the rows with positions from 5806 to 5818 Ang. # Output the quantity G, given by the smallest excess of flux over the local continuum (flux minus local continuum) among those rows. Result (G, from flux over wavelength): -0.065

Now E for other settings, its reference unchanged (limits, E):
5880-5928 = 5894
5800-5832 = 5801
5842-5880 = 5855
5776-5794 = 5786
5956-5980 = 5978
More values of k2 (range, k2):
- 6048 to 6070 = 6053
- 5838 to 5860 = 5843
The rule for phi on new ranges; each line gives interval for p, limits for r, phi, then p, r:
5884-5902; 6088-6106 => -0.16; 0.70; 0.854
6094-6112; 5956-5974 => -0.03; 0.83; 0.865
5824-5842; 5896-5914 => 0.08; 0.90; 0.818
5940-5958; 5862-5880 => 0.03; 0.88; 0.844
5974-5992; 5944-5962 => -0.03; 0.84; 0.869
